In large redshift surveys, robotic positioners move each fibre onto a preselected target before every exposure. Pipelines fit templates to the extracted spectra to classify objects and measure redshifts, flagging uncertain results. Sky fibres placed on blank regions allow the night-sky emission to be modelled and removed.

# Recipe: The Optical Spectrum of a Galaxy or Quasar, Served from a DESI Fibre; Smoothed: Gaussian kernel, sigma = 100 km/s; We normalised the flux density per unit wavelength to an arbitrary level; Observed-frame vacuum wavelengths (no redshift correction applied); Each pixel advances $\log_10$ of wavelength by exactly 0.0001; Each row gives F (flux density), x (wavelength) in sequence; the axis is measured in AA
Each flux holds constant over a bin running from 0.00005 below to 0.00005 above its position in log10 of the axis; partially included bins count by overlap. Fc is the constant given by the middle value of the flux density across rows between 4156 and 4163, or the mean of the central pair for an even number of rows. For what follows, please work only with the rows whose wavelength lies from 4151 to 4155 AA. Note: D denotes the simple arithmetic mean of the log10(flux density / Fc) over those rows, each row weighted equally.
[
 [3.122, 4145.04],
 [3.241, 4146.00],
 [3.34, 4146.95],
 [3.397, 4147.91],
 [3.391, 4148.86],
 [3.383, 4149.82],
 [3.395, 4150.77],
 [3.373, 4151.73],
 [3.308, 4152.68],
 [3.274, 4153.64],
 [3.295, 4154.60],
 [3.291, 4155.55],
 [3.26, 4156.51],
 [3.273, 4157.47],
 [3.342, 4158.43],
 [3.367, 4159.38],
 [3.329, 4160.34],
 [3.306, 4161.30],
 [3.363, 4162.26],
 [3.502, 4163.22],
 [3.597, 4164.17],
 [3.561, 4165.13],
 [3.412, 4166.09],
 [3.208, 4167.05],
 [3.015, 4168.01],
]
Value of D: -0.002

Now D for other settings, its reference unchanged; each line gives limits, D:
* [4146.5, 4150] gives 0.006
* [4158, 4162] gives 0.001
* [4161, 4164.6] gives 0.014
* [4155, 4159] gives -0.005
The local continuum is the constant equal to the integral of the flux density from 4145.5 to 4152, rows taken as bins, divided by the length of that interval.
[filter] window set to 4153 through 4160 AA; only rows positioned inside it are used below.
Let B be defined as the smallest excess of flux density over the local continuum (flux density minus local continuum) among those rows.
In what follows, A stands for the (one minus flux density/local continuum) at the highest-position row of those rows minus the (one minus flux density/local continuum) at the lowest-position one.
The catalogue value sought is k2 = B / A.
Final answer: 4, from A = -0.028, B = -0.097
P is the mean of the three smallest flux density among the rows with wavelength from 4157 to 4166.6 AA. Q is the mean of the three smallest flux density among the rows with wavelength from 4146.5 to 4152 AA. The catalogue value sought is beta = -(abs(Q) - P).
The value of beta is -0.06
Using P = 3.30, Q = 3.37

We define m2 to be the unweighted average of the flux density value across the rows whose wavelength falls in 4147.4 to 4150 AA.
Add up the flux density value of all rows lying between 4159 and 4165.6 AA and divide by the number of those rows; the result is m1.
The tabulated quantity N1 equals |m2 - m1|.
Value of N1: 0.04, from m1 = 3.43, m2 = 3.39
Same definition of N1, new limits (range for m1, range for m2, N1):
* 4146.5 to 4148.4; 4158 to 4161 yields 0.02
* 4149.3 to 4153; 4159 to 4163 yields 0.02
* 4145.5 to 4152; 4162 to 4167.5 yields 0.08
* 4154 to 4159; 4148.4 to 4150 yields 0.09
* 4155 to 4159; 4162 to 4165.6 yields 0.21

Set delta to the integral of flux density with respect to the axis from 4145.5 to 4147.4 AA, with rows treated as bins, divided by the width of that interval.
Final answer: 3.29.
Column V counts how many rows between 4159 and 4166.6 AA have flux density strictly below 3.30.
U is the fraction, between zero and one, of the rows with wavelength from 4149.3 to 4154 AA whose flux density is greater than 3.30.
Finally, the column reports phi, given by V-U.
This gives -0.8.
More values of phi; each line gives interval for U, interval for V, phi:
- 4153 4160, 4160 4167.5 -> 0.7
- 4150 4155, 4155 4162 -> 2.4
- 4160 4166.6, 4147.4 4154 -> 0.0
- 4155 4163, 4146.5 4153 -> -0.6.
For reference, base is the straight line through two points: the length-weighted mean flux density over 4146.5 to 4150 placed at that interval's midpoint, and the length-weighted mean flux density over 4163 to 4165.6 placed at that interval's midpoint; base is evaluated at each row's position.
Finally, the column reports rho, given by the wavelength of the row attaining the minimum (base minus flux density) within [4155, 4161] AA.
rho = 4159.38 AA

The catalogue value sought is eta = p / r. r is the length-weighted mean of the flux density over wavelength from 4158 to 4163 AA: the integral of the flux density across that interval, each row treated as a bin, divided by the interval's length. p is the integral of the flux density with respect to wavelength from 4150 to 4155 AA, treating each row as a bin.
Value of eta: 4.97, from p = 16.7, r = 3.35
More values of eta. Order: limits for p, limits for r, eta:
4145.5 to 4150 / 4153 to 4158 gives 4.60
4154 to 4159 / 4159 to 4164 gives 4.86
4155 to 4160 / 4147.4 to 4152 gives 4.89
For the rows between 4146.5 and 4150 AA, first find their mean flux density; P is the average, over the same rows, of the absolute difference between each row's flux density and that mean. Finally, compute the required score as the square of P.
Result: 0.0004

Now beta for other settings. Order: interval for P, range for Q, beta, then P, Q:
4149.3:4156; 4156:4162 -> 0.01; 3.29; 3.28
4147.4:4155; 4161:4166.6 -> -0.07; 3.29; 3.36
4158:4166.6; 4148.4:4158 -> 0.06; 3.33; 3.27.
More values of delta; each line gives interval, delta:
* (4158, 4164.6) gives 3.40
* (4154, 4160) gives 3.30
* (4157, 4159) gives 3.32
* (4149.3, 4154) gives 3.35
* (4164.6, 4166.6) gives 3.48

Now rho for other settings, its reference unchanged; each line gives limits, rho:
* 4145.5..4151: 4147.91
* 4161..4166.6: 4164.17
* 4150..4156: 4150.77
